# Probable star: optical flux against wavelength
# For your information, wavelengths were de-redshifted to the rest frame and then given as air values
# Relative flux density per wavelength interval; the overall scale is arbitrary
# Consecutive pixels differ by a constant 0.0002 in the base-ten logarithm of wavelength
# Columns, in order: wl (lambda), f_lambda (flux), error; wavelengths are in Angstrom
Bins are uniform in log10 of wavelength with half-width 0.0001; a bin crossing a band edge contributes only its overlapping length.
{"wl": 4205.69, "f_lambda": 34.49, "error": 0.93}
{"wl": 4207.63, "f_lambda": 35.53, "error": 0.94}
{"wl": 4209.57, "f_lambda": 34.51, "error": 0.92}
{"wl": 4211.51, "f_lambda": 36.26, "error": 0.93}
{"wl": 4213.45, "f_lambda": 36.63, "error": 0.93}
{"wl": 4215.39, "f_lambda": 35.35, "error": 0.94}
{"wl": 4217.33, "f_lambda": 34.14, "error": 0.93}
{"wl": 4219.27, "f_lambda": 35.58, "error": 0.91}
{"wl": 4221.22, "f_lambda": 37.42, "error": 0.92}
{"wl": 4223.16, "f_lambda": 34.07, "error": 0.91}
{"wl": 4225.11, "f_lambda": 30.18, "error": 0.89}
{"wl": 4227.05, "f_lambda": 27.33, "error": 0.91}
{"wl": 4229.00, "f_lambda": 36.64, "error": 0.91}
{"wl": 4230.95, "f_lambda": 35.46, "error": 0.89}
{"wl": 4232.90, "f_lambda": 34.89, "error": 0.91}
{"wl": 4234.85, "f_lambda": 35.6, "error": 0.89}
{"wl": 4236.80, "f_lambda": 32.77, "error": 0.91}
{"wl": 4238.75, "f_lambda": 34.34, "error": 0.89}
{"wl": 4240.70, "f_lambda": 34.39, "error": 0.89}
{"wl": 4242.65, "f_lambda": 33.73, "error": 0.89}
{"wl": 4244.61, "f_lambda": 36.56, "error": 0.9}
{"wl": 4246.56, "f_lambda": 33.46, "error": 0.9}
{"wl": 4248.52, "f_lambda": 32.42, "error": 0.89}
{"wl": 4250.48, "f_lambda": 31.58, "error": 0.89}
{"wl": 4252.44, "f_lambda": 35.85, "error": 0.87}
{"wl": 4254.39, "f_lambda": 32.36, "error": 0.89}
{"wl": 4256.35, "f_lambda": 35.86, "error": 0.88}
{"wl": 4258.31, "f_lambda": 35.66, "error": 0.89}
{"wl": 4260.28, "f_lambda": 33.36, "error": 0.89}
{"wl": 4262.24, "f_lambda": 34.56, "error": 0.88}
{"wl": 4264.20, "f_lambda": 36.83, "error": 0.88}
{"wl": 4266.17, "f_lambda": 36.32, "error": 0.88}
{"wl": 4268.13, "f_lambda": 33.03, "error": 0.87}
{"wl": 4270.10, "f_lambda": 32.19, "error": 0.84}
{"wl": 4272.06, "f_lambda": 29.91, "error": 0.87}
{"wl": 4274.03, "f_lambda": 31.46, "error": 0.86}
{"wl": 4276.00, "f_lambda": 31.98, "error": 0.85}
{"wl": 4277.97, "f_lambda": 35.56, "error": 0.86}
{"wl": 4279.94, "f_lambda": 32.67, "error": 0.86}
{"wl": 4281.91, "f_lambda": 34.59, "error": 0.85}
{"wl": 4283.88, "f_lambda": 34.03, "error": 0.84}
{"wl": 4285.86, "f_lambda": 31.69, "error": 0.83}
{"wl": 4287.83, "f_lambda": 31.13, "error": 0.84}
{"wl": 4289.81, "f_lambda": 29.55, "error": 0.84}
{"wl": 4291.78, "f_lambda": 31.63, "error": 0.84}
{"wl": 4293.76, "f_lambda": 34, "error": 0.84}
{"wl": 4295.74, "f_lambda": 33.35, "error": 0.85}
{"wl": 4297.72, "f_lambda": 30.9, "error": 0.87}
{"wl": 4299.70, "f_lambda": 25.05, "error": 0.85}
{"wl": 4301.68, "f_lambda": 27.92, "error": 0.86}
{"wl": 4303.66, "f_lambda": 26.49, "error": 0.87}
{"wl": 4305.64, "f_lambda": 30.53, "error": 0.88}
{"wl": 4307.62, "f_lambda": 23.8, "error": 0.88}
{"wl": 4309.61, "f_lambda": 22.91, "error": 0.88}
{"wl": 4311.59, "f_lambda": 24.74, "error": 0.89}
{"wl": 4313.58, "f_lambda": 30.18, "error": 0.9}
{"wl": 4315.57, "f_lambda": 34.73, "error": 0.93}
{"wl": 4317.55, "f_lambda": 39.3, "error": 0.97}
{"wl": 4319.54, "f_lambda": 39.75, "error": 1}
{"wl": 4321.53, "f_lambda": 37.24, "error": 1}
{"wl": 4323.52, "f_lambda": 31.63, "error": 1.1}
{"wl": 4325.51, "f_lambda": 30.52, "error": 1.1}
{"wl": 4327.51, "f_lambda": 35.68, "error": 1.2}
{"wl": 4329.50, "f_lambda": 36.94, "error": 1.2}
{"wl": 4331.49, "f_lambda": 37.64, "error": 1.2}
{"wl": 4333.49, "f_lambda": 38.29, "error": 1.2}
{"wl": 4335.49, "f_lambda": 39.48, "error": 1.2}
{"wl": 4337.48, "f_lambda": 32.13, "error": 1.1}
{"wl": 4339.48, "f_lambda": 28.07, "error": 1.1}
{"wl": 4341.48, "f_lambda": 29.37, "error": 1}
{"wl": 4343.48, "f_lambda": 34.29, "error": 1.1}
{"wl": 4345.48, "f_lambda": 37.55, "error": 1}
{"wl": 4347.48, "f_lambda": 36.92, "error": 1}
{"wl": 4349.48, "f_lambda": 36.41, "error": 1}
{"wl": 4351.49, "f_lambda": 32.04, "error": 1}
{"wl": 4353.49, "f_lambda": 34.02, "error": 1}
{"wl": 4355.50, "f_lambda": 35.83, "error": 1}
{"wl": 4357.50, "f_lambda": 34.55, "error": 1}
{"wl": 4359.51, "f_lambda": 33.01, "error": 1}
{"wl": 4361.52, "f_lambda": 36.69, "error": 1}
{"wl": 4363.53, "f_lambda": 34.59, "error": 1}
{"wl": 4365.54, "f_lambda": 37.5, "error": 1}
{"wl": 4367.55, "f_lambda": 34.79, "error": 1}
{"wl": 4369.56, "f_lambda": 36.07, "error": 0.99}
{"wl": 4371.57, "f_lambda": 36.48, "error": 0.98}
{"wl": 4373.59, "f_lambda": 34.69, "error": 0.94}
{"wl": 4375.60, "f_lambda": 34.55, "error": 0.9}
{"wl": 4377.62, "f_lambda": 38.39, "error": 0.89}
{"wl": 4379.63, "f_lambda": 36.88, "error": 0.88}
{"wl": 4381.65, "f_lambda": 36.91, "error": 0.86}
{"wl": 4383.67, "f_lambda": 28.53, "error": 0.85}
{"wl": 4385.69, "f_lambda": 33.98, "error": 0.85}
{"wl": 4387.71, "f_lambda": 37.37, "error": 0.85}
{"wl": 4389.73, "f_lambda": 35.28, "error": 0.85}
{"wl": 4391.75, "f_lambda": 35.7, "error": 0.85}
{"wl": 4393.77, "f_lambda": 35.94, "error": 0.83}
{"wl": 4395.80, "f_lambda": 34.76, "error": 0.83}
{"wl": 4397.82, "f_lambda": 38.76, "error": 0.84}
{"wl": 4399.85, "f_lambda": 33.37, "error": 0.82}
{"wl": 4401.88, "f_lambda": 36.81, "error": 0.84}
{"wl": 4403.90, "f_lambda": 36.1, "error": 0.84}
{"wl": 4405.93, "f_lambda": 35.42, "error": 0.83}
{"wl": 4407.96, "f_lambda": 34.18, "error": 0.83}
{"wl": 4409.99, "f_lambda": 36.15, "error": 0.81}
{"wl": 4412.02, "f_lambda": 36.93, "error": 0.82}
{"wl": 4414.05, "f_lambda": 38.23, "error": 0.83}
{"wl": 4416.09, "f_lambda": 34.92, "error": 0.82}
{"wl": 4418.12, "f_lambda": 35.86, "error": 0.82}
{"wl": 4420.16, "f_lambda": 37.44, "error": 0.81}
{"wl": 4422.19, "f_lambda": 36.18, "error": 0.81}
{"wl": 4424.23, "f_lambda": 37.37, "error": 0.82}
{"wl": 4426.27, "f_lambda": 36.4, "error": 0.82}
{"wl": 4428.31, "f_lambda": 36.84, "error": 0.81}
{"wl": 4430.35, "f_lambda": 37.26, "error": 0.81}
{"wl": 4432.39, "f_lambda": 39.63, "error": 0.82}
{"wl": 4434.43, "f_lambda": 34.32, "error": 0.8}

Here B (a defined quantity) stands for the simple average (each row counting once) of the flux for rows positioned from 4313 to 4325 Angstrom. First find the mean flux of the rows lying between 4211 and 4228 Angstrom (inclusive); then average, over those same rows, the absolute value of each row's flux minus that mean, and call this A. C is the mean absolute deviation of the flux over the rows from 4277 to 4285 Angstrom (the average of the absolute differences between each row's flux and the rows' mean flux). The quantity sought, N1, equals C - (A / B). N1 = 0.80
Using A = 2.4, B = 35.5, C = 0.86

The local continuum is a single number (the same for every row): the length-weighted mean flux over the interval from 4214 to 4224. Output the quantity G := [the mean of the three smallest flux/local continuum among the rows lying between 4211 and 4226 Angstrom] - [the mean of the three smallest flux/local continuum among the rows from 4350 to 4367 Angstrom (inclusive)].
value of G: -0.006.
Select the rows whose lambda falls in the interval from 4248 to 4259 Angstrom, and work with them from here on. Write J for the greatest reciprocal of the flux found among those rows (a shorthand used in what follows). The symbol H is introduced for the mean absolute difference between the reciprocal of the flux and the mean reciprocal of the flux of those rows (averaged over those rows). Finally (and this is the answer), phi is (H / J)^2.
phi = 0.003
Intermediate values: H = 0.0016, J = 0.032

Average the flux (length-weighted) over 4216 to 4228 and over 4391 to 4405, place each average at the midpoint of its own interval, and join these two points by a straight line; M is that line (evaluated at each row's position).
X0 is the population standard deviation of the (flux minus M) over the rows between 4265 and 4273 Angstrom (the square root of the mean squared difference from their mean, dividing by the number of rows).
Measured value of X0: 2.3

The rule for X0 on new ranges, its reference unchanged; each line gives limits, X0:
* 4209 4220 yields 0.9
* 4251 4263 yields 1.4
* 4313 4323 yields 3.5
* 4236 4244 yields 0.6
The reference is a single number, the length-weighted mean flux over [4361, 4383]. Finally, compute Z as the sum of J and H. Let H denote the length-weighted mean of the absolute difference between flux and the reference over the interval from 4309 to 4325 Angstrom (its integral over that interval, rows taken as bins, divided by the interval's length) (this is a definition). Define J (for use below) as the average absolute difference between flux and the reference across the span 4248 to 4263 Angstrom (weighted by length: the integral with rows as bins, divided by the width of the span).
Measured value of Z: 7.3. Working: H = 5.3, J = 2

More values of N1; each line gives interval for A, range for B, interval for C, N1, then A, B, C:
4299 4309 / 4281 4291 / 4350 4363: 1.27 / 2.0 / 32.2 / 1.33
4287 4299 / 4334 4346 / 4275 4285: 1.11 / 1.3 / 33.5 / 1.15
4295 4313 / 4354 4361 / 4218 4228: 3.24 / 3.0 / 34.5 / 3.33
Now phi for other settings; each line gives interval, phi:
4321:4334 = 0.004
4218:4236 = 0.004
